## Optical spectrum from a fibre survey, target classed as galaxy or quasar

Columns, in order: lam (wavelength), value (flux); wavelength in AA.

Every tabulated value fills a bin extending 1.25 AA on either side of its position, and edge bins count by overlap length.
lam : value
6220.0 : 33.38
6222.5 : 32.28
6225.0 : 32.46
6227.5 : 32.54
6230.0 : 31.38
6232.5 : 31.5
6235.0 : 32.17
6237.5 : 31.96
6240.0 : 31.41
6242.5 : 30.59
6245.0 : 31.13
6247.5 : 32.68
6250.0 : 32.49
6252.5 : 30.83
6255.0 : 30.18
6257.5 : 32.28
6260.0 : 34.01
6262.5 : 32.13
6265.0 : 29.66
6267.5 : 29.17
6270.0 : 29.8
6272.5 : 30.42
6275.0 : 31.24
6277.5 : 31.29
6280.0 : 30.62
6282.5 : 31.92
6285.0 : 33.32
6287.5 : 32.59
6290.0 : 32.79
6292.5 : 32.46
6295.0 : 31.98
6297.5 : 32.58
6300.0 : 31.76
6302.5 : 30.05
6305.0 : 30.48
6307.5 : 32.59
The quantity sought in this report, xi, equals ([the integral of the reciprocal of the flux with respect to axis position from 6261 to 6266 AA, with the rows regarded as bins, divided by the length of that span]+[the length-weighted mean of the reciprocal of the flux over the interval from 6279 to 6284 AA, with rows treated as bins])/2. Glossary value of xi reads 0.0320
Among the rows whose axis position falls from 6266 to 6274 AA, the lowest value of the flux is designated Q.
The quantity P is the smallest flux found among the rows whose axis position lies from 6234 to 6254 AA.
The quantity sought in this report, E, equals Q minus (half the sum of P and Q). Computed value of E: -0.7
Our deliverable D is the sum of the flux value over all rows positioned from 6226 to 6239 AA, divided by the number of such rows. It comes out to 31.9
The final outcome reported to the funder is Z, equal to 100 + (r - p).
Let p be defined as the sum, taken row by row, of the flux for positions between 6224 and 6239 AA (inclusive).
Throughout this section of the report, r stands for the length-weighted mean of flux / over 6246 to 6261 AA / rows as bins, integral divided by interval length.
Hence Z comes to -60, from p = 192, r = 32.03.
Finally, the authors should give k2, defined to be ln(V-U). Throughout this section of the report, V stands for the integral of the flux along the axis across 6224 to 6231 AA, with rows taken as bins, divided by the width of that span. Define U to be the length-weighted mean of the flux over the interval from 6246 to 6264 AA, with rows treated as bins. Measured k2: -2.3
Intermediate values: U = 32.0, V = 32.14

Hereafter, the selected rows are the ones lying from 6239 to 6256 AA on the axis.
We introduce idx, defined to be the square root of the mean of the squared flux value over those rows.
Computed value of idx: 31.3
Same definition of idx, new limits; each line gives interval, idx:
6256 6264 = 32.8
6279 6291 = 32.3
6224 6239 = 32.0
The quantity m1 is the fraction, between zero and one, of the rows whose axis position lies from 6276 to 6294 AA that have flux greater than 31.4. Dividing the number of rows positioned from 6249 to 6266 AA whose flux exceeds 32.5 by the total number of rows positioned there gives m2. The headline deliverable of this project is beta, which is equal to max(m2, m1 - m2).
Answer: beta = 0.57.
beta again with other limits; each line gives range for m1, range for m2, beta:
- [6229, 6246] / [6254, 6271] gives 0.43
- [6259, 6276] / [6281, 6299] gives 0.57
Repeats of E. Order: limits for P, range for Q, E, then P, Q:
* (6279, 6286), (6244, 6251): 0.3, 30.62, 31.13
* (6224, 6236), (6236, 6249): -0.4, 31.38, 30.59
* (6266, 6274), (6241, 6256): 0.5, 29.17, 30.18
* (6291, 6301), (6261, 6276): -1.3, 31.76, 29.17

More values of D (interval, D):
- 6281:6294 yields 32.6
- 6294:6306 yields 31.4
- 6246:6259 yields 31.7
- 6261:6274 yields 30.2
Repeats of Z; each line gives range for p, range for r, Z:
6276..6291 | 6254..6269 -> -61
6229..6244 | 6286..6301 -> -57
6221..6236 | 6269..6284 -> -61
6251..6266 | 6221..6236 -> -57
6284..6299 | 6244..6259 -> -64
